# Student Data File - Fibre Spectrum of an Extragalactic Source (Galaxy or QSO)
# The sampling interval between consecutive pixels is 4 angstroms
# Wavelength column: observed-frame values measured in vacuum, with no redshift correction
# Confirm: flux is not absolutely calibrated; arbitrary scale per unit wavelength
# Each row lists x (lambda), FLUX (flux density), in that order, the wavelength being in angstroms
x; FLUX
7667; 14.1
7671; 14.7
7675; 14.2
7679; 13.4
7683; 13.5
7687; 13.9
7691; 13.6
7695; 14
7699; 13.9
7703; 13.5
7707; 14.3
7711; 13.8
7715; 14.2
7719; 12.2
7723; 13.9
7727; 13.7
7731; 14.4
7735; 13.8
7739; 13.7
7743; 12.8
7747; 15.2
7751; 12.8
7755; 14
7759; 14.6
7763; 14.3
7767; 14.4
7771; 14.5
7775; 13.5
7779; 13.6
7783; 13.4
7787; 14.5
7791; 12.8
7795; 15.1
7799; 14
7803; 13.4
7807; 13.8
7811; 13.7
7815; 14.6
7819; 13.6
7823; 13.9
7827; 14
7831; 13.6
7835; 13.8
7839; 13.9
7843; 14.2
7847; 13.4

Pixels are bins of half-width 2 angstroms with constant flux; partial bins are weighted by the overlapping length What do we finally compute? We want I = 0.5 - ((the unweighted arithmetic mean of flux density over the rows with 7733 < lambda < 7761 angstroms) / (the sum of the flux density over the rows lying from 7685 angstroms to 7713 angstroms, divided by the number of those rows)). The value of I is -0.499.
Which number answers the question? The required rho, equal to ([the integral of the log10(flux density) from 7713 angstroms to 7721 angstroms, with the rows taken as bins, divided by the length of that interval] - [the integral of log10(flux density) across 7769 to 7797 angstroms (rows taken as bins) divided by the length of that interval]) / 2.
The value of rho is -0.012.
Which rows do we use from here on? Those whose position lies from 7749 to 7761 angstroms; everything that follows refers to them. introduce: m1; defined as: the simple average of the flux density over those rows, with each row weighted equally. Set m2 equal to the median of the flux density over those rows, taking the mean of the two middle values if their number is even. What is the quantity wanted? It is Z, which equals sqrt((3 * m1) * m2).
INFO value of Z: 24.07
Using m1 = 13.8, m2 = 14.0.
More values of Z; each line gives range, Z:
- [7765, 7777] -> 24.71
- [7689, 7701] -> 24.02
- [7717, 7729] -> 23.35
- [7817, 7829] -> 24.02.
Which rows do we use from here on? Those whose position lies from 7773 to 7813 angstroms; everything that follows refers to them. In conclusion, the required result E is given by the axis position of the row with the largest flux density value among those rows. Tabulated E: 7795 angstroms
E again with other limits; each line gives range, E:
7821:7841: 7827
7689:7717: 7707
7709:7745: 7731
